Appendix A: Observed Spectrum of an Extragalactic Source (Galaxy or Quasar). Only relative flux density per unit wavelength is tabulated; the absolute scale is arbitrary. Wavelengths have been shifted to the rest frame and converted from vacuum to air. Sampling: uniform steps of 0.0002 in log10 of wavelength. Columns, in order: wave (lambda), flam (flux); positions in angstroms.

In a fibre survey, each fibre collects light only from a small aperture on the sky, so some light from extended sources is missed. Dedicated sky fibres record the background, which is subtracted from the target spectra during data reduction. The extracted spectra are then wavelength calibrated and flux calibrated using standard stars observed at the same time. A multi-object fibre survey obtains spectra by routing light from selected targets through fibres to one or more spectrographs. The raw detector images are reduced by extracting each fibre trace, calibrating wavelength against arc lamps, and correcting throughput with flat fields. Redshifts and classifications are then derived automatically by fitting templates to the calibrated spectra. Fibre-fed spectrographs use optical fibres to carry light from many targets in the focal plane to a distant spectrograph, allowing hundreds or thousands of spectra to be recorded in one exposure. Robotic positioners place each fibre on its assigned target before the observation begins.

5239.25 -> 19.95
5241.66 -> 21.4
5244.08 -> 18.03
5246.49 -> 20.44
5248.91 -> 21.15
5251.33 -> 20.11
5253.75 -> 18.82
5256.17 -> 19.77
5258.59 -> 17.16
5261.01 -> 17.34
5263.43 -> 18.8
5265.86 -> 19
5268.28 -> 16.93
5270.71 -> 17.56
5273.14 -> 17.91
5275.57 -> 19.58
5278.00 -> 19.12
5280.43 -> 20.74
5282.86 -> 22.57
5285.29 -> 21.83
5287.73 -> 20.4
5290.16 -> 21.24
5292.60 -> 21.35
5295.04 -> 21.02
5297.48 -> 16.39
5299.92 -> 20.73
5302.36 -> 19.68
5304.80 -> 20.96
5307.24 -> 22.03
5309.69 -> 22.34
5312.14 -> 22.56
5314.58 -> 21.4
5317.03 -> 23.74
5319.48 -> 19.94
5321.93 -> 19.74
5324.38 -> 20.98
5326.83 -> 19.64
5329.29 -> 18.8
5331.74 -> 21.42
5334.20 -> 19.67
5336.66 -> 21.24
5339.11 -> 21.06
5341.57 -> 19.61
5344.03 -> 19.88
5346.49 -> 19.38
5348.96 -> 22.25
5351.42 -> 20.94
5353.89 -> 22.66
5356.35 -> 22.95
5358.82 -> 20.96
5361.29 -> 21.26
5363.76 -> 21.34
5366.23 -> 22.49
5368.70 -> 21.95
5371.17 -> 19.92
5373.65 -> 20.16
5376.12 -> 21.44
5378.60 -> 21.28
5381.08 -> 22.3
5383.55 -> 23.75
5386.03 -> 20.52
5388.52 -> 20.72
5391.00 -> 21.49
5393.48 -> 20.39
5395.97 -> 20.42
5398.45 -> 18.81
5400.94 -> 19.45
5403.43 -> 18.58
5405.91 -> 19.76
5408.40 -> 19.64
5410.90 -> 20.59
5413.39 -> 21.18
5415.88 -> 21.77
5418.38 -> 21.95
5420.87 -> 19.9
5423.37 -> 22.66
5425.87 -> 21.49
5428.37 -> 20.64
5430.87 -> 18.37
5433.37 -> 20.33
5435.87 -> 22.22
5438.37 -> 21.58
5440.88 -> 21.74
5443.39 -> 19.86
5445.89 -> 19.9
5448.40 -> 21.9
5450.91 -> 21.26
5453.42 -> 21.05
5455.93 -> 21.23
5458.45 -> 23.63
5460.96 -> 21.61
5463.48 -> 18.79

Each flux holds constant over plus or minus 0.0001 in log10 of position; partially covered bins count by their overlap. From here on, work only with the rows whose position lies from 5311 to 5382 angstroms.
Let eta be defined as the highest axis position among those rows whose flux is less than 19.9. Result 5346.49 angstroms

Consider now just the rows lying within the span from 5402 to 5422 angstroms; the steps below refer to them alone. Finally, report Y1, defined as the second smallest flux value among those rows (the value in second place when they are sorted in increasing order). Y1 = 19.64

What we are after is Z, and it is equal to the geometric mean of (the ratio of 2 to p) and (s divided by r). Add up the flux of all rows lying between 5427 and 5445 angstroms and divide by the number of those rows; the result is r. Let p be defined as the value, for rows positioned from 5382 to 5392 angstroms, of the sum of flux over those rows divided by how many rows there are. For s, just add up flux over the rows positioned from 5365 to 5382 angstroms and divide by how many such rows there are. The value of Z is 0.309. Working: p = 21.6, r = 20.7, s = 21.4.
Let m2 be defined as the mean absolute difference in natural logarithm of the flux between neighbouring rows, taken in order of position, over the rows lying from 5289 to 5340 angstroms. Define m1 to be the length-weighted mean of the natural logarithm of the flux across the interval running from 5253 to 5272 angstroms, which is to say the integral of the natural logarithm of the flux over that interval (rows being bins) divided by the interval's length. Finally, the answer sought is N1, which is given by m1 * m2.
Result 0.22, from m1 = 2.90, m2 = 0.075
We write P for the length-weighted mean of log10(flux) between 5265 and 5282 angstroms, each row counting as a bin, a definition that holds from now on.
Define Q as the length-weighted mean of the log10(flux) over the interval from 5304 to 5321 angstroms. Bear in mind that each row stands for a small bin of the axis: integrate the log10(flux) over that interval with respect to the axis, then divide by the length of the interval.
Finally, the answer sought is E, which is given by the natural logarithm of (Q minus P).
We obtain -2.7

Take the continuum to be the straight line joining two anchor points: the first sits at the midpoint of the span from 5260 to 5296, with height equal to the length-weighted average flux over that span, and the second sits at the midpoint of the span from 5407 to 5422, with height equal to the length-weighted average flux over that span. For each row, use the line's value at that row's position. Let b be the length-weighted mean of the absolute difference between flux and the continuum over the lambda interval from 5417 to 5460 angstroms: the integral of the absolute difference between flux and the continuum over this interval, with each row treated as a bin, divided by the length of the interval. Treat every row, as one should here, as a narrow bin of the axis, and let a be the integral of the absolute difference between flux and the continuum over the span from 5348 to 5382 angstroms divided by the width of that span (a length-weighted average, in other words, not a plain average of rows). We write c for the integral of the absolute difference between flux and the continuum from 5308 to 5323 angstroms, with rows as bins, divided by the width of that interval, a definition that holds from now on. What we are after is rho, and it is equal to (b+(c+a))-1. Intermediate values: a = 1.26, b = 1.0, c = 1.8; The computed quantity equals 3.0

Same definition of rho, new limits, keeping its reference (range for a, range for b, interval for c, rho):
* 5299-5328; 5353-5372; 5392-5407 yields 2.9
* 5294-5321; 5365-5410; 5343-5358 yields 3.3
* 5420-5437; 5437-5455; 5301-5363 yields 2.1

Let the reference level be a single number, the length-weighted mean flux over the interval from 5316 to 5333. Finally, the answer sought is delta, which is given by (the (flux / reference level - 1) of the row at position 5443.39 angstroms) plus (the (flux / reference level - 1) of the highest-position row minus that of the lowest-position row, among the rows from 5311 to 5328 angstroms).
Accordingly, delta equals -0.18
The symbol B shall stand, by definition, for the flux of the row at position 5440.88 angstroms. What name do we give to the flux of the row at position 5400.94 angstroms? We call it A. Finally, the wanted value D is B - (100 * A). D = -1923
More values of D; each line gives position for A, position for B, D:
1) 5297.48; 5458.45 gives -1615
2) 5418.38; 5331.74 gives -2174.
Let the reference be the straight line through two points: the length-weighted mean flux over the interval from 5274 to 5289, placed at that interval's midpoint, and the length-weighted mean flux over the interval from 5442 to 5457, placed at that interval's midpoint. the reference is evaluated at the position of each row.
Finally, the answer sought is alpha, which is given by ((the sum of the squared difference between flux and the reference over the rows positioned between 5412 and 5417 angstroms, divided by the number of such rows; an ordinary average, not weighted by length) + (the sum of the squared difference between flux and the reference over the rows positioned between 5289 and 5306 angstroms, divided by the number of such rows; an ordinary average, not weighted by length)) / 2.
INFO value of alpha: 1.7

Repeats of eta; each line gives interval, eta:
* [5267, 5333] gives 5329.29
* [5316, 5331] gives 5329.29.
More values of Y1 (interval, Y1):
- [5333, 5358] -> 19.61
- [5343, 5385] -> 19.88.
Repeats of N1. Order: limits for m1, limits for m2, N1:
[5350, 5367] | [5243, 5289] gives 0.19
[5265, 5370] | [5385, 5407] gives 0.12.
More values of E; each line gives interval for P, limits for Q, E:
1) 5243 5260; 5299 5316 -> -3.1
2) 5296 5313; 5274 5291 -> -5.6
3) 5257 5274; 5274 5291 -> -2.7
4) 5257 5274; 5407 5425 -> -2.6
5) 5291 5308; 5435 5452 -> -3.9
